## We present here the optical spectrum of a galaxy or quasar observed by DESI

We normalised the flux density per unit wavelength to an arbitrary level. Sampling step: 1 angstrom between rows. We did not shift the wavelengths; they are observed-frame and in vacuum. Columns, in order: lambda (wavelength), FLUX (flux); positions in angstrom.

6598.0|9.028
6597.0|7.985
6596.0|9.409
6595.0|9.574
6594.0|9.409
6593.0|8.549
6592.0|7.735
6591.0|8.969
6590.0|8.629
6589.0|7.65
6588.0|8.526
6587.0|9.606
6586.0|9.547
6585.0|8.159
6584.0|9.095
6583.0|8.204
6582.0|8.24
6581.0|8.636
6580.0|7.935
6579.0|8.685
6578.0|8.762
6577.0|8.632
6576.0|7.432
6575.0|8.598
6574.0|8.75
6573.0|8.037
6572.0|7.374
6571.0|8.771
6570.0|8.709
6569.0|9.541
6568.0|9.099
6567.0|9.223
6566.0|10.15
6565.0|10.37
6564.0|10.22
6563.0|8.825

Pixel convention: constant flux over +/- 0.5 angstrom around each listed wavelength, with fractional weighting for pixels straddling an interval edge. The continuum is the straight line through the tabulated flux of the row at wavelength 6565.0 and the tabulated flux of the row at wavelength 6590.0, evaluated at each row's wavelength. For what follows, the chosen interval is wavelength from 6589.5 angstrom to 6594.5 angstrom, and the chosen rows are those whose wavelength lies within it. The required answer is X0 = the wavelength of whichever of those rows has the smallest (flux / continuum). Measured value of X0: 6592.0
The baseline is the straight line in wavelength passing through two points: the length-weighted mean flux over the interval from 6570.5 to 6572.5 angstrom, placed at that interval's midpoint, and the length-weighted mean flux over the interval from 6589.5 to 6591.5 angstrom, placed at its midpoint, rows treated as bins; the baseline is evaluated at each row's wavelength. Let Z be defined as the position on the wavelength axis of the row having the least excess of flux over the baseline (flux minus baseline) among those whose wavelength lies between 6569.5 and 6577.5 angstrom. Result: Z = 6576.0 angstrom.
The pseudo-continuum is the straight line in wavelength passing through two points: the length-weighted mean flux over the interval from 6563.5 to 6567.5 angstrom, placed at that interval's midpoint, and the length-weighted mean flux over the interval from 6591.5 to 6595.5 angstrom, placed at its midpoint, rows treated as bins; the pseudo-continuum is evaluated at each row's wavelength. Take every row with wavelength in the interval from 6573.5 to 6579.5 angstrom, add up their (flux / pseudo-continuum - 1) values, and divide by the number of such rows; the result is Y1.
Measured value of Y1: -0.11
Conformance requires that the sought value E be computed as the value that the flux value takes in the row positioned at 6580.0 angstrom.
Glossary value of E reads 7.935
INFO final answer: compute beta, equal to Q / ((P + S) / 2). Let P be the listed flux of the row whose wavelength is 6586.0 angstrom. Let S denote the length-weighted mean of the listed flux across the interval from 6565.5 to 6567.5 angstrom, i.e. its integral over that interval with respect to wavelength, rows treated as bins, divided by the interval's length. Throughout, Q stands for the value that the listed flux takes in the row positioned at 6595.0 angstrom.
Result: 1.00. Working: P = 9.547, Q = 9.574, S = 9.7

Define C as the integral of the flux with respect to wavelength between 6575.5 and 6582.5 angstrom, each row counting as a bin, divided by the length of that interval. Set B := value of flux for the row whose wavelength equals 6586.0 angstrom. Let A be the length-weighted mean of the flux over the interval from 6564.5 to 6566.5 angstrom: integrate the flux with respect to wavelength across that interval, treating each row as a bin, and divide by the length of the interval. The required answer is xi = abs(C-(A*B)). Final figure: 90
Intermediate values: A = 10.3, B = 9.547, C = 8.33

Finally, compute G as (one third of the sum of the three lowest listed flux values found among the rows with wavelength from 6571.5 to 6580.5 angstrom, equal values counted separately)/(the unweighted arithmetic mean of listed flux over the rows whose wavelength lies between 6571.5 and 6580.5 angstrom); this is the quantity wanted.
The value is 0.919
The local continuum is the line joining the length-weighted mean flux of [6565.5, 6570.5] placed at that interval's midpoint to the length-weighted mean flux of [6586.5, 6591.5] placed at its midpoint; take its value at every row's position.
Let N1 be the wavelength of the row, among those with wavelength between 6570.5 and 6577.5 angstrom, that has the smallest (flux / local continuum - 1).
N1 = 6572.0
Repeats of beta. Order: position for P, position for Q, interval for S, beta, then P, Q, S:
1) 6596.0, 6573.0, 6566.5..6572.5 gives 0.88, 9.409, 8.037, 8.8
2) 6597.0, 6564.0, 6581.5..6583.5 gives 1.26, 7.985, 10.22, 8.2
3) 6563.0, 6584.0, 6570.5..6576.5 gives 1.07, 8.825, 9.095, 8.2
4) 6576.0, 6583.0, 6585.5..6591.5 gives 1.01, 7.432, 8.204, 8.8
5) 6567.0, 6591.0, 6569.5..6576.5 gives 1.03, 9.223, 8.969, 8.2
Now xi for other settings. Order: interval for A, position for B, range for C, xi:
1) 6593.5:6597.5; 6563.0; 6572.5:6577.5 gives 72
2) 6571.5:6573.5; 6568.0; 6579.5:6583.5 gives 62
